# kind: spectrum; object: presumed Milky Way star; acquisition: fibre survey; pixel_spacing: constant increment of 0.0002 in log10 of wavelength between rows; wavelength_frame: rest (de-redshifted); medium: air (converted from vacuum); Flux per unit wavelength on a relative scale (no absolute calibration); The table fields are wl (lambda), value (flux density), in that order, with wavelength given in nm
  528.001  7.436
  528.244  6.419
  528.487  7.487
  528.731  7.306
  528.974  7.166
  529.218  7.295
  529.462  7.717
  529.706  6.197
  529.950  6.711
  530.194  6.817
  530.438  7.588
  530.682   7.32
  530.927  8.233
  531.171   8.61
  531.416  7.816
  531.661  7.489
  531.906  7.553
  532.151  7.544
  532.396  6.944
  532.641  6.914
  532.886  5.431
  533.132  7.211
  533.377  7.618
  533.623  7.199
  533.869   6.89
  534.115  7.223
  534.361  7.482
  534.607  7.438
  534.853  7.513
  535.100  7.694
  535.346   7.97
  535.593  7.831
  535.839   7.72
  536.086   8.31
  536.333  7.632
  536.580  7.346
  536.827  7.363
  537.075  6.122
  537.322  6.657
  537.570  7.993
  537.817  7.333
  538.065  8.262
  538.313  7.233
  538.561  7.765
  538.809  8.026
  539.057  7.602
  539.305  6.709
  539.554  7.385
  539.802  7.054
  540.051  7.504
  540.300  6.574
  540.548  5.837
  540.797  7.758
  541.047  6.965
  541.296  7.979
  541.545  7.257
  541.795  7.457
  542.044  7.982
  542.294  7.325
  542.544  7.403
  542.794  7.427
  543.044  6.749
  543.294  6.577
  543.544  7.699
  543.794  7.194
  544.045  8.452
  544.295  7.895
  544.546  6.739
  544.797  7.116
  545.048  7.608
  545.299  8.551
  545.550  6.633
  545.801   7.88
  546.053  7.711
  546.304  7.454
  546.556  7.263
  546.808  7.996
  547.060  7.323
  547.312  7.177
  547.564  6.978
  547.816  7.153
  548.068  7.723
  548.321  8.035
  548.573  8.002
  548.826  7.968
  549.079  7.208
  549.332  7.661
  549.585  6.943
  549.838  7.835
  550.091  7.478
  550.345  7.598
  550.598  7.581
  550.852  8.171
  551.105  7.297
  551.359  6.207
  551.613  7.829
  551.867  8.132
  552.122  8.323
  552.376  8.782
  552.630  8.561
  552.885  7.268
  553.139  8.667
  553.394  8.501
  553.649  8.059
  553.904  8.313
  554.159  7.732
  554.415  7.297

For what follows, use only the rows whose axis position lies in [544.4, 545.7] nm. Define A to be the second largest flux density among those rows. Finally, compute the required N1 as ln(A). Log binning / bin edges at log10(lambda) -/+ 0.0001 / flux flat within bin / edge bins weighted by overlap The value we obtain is 2.03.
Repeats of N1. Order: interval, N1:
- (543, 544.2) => 2.04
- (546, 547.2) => 2.04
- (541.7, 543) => 2.01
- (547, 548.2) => 1.99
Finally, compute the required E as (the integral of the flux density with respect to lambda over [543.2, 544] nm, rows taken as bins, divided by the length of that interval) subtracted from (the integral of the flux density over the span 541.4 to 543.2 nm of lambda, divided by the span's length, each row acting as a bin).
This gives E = 0.1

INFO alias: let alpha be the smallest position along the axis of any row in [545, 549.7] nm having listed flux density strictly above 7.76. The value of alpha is 545.299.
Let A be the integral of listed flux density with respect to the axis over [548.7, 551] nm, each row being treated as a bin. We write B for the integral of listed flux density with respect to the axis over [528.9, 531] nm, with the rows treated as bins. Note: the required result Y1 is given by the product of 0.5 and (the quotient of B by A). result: 0.432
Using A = 17.5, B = 15.1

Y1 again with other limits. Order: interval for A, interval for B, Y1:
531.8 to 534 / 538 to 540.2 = 0.531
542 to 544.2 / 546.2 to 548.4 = 0.502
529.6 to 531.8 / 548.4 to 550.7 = 0.534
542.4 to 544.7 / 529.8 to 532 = 0.492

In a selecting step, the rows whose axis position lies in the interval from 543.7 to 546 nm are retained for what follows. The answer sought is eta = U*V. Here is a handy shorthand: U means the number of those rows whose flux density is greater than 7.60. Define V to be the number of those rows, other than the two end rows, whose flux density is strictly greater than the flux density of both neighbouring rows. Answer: 10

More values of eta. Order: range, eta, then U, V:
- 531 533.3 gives 2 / 2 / 1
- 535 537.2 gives 18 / 6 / 3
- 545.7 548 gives 3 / 3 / 1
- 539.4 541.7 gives 6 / 2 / 3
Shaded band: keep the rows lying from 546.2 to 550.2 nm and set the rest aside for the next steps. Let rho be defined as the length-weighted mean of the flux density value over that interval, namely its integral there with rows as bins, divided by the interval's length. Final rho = 7.51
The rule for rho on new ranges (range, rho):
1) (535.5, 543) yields 7.38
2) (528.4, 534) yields 7.26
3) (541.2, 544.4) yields 7.49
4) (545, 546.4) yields 7.65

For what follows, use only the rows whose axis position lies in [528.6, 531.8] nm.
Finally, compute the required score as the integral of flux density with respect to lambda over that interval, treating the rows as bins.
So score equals 23.7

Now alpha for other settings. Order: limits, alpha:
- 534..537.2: 535.346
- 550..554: 550.852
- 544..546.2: 544.045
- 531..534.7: 531.171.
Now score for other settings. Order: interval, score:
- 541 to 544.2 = 23.8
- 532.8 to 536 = 23.5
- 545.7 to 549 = 25.0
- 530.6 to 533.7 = 22.9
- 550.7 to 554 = 26.4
